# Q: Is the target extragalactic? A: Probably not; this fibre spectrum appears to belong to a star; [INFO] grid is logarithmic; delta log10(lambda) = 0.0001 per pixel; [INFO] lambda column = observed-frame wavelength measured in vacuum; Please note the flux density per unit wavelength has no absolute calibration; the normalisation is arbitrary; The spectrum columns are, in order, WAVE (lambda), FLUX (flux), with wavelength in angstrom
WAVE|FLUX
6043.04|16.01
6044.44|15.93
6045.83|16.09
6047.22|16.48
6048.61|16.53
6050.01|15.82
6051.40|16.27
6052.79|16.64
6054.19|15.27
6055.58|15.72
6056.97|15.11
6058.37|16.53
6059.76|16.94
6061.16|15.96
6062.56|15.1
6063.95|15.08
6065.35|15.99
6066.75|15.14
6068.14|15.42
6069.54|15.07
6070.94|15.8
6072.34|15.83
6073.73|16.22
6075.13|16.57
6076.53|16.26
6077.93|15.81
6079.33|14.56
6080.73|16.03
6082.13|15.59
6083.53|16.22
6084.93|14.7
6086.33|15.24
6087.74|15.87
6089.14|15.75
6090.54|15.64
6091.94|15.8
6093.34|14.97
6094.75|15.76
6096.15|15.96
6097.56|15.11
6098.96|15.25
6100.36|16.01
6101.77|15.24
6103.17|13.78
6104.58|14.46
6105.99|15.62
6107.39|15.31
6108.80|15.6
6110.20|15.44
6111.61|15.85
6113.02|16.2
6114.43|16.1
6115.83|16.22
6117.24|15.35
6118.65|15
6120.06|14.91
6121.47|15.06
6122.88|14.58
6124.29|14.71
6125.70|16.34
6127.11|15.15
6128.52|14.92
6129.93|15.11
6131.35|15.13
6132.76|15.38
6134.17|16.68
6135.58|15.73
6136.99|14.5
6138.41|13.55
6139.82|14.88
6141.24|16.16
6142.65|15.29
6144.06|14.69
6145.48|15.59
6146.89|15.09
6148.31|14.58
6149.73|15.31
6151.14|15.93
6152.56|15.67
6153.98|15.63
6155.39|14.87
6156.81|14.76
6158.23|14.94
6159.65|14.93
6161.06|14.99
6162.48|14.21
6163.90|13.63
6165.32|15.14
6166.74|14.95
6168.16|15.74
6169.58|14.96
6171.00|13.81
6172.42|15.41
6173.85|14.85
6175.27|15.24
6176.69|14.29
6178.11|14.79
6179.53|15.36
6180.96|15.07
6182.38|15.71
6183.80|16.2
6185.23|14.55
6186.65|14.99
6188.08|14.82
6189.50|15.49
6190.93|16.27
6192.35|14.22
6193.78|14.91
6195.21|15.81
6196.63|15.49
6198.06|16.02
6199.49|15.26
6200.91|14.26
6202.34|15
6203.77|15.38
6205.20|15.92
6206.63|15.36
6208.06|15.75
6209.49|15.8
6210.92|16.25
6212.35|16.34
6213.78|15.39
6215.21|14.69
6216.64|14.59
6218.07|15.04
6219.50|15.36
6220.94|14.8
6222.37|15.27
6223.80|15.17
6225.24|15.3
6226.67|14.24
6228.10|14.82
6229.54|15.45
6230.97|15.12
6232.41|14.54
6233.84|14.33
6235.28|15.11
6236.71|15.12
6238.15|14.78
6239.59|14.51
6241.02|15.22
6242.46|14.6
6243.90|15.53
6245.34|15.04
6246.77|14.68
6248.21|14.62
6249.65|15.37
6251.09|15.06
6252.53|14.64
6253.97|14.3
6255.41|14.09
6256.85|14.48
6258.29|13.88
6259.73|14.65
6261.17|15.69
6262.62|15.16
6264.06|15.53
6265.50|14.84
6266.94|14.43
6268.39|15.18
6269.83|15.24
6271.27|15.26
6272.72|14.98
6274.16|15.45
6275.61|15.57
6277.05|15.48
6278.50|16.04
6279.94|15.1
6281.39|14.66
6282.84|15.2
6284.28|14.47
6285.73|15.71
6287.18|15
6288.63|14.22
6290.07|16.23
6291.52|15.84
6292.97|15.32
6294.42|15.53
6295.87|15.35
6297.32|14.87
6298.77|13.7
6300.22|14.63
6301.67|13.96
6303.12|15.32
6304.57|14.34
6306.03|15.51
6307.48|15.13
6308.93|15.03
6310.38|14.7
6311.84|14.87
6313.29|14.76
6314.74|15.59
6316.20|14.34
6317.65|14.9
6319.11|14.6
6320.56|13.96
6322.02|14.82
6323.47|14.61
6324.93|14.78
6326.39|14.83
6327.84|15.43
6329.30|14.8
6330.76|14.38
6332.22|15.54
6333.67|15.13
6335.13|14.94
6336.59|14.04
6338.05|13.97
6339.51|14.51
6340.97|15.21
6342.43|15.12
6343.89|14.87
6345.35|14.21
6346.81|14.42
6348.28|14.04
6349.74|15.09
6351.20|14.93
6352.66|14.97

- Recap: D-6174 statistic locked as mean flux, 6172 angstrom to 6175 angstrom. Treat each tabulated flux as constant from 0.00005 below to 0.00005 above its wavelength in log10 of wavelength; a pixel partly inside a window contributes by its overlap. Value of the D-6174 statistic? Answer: 15.1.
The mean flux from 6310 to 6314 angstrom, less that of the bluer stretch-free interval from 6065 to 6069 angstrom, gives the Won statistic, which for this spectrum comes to -0.7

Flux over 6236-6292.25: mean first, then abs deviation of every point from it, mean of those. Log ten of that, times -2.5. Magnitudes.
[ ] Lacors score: 0.89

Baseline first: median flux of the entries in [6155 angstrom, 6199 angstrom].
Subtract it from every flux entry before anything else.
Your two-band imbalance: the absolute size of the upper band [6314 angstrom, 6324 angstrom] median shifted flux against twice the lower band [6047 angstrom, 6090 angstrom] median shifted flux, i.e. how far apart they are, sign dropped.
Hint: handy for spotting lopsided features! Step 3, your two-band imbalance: 2.1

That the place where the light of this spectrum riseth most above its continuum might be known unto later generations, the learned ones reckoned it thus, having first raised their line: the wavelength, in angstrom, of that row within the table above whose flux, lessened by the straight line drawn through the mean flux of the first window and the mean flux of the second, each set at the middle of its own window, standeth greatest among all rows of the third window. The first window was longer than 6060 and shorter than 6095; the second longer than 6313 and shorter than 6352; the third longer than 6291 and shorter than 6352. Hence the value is 6291.52 angstrom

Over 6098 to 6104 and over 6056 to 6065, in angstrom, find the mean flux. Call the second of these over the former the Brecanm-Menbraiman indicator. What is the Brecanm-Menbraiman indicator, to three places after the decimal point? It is 1.048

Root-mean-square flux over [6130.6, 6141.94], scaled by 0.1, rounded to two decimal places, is 1.53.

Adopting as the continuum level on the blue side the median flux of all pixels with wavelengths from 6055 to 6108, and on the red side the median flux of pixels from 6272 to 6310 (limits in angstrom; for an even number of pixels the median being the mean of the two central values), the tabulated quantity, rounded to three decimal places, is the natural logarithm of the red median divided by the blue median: -0.033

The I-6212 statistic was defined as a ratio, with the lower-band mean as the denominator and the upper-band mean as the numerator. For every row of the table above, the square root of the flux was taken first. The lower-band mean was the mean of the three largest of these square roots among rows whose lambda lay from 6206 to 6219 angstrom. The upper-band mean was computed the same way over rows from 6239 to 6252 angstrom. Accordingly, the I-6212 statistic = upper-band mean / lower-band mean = 0.976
